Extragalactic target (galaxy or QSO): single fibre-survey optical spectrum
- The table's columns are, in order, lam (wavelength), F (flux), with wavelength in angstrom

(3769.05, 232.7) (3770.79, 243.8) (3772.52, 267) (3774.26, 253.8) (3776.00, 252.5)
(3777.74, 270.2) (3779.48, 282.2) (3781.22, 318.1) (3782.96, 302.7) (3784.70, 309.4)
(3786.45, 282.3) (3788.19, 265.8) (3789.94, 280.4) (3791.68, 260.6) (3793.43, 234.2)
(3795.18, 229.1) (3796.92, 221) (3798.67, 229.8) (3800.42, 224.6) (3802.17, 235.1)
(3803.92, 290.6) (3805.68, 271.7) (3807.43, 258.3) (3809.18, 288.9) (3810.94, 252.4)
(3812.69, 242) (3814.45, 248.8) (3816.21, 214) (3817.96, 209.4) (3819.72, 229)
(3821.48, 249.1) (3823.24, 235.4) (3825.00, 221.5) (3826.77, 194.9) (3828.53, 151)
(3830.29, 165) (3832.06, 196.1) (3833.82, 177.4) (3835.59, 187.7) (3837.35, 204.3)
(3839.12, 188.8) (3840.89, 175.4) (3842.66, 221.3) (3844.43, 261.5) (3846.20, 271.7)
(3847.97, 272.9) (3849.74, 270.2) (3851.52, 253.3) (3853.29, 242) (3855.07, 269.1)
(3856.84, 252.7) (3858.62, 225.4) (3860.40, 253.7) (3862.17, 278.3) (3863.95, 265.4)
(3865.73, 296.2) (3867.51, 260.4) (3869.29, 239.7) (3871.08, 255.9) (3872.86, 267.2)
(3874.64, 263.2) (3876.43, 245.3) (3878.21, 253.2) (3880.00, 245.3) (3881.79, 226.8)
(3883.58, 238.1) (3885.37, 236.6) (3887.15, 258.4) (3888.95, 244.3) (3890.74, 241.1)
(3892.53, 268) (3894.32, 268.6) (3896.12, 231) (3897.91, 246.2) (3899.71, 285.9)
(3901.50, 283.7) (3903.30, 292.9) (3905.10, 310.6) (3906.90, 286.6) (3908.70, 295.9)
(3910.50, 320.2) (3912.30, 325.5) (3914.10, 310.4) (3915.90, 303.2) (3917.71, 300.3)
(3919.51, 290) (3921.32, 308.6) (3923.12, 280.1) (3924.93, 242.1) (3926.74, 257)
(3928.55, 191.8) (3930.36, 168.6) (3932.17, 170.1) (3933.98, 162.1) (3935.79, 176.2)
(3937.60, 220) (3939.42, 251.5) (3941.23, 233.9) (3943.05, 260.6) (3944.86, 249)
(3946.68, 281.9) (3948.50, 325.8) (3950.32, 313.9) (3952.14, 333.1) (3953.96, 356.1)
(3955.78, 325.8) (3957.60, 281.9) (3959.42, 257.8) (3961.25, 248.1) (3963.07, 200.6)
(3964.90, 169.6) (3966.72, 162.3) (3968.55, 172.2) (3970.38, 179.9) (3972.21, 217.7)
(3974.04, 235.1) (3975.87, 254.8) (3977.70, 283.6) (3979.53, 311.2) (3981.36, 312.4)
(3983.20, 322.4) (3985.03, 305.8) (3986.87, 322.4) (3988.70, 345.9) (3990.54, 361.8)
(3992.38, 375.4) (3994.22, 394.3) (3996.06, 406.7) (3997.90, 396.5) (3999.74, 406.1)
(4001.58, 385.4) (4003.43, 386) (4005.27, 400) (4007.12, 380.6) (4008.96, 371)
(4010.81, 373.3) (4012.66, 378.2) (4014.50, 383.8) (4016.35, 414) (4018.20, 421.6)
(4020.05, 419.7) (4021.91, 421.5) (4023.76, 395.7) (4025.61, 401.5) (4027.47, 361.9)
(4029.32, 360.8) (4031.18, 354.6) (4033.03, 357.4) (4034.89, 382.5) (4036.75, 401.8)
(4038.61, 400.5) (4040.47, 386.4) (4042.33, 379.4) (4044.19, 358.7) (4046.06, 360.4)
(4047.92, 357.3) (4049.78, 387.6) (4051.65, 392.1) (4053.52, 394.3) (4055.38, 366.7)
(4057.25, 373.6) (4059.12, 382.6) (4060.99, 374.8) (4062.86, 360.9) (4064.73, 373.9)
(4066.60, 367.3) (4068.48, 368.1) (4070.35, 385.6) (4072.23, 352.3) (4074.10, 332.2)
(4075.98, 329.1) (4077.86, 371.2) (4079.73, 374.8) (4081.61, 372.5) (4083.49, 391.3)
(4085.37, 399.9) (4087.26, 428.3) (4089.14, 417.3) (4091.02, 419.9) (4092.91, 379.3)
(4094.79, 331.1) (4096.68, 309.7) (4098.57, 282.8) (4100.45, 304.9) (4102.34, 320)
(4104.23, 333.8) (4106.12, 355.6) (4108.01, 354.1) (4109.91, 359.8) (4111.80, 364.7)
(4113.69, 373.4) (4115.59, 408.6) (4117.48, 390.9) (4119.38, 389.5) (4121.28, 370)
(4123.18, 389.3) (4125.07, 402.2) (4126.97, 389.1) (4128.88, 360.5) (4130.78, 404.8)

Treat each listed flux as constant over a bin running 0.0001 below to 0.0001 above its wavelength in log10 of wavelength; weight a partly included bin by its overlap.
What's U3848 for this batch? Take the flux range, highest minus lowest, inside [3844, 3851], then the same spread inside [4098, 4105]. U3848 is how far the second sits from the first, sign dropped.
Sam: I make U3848 40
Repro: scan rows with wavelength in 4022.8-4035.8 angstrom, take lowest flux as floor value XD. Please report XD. 354.6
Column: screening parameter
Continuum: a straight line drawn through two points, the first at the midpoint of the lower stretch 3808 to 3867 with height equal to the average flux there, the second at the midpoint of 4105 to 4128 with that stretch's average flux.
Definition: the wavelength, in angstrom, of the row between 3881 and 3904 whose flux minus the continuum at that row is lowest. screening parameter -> 3896.12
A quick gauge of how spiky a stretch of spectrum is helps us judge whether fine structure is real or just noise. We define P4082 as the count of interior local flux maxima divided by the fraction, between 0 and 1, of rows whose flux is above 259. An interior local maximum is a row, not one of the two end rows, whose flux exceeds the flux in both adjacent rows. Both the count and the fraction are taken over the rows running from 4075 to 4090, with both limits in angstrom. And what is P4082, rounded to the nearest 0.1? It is 2.0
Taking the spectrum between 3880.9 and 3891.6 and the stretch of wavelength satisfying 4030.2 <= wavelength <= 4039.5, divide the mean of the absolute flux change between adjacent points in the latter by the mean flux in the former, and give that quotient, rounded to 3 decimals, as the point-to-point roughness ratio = 0.050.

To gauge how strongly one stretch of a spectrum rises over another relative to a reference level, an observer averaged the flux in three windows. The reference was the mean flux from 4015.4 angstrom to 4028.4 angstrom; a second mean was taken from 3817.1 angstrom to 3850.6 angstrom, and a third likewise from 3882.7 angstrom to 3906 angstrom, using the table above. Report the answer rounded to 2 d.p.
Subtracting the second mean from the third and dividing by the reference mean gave 0.12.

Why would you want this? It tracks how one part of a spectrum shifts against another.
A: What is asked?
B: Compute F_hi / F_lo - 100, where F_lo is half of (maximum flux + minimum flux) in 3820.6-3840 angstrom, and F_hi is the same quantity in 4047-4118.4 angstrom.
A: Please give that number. -98.2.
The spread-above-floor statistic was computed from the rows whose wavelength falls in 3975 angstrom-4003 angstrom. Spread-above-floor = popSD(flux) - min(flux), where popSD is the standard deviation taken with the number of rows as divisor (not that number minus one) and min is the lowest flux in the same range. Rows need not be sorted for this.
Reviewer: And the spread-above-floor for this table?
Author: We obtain -209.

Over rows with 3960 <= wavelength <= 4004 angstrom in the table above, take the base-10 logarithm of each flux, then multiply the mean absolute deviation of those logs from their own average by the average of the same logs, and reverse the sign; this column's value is -0.28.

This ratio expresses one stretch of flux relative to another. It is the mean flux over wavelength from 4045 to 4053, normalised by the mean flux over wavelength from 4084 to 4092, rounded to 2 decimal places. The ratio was 0.90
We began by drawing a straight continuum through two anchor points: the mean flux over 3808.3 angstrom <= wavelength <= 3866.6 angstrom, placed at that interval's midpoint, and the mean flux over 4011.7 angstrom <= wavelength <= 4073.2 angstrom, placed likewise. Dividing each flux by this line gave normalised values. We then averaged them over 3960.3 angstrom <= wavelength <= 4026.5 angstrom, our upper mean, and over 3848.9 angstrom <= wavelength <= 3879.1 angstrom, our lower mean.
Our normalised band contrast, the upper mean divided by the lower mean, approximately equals 0.93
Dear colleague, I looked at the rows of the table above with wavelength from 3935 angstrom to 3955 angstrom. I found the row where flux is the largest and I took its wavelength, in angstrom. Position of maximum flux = 3953.96 angstrom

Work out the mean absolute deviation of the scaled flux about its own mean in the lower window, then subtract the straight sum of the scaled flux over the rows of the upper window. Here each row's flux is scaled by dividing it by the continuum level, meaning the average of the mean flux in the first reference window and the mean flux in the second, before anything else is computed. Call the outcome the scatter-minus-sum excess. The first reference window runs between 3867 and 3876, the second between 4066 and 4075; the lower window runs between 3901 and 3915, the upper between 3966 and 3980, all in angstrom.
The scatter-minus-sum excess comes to -5.8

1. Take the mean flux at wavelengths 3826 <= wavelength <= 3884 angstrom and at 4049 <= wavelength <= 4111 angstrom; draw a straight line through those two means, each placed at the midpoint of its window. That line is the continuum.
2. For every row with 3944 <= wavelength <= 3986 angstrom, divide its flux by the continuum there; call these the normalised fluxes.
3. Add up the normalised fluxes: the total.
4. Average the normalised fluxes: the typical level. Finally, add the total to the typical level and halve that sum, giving 10.7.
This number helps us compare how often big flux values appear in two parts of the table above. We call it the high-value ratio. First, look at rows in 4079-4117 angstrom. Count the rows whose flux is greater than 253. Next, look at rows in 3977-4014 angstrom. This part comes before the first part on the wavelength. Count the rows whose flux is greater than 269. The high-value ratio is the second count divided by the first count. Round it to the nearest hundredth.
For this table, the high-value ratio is 1.00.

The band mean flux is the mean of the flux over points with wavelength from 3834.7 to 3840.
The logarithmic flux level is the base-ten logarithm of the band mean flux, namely 2.29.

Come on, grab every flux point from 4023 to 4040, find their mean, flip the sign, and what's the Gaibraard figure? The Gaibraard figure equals -380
